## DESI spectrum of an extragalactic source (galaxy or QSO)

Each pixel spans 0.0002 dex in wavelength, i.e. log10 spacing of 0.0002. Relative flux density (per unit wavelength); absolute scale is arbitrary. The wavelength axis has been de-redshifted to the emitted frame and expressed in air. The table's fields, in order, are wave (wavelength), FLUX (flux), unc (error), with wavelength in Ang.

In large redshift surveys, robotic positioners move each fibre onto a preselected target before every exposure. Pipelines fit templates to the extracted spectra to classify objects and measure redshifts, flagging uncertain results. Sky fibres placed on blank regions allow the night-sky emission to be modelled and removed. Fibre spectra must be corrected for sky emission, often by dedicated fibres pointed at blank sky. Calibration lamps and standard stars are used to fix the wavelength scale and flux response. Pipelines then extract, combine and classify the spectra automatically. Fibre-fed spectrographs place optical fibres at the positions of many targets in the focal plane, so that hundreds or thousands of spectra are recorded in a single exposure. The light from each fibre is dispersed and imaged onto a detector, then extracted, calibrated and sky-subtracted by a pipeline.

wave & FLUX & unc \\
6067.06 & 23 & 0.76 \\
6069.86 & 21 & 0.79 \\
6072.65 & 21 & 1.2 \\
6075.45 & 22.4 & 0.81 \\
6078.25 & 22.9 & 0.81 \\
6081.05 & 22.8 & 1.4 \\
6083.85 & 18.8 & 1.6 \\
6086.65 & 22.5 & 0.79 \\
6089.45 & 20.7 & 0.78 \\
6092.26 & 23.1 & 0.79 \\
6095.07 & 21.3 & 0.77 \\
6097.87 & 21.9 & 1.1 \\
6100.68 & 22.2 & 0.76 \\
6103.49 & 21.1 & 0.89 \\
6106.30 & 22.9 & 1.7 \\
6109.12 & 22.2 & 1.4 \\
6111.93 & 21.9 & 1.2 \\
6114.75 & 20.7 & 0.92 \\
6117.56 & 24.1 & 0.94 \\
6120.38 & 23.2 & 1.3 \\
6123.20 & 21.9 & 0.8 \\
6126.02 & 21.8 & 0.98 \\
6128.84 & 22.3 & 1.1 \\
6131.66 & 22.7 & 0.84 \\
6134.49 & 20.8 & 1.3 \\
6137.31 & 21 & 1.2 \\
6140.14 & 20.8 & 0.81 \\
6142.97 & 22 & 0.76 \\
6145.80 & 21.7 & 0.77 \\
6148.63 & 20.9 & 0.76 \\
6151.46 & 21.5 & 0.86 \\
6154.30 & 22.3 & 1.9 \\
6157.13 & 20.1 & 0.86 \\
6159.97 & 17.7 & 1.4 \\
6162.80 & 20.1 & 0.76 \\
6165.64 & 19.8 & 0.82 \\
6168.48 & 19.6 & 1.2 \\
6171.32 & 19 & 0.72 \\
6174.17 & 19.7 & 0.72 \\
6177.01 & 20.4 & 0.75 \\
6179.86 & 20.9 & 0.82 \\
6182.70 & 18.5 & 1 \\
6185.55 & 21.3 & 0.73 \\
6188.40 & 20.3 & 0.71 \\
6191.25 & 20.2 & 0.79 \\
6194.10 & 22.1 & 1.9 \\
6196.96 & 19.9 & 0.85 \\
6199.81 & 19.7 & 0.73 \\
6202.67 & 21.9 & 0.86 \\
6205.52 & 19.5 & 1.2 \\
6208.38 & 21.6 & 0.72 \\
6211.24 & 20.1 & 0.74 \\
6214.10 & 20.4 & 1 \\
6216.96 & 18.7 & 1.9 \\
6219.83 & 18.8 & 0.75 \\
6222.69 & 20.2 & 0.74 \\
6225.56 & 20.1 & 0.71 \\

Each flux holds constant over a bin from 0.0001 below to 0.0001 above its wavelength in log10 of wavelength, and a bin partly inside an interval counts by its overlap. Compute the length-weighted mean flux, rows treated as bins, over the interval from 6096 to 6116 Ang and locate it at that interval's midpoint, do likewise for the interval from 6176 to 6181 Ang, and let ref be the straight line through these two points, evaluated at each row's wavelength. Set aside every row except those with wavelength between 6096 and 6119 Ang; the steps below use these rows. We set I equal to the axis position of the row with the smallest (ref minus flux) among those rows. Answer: 6117.56 Ang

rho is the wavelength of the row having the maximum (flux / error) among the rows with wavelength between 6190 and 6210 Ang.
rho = 6208.38 Ang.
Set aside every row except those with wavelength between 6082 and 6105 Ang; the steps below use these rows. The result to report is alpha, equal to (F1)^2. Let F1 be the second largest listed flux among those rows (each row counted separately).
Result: 506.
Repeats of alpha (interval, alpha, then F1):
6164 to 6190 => 437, 20.9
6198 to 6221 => 467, 21.6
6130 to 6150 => 484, 22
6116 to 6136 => 538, 23.2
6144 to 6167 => 471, 21.7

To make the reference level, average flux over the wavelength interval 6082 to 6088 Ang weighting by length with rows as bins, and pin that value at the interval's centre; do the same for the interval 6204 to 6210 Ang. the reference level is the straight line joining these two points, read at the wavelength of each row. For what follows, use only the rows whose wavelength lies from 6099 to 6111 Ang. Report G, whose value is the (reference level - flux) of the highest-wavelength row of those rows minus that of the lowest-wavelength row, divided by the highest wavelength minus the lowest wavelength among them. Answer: 0.00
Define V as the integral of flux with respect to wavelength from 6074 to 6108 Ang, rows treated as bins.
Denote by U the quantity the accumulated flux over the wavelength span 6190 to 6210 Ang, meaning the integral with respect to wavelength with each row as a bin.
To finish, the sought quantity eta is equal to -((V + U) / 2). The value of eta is -579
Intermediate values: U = 414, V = 744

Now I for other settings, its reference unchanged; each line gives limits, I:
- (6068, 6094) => 6092.26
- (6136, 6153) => 6142.97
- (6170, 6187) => 6185.55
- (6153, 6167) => 6154.30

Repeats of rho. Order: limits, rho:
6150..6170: 6162.80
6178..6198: 6185.55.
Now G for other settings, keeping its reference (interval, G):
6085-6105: 0.08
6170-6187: -0.16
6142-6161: 0.25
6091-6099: 0.21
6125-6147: 0.00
